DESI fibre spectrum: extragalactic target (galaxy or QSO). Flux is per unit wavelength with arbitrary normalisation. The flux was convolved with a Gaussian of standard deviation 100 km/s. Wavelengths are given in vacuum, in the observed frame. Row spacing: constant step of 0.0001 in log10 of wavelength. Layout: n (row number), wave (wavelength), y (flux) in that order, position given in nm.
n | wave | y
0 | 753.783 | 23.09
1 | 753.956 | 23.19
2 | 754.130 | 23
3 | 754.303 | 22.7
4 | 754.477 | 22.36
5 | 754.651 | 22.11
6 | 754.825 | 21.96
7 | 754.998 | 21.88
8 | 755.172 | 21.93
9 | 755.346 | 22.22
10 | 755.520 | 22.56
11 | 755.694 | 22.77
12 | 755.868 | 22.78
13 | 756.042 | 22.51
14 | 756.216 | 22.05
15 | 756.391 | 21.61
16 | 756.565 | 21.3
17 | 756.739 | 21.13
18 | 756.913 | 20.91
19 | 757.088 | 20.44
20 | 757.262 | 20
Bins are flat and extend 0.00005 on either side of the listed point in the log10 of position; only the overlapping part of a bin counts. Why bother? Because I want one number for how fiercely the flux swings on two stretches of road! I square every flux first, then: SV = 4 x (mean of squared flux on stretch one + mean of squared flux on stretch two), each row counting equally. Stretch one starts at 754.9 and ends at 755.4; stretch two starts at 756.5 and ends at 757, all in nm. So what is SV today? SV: 3721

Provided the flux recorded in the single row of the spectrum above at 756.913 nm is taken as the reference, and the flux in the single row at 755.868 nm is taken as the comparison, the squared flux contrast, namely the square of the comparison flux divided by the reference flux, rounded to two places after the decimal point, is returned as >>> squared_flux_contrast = 1.19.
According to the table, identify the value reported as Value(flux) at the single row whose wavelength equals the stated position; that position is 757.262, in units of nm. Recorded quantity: 20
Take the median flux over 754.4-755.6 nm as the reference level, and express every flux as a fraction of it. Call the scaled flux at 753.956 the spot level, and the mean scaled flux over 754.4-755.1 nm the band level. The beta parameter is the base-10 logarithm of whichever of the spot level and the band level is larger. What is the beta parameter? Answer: 0.0207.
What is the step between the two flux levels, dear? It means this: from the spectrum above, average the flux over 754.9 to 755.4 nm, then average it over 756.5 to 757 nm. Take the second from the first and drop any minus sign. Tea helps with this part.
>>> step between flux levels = 0.90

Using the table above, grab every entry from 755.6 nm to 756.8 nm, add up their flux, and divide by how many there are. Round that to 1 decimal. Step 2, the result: 22.0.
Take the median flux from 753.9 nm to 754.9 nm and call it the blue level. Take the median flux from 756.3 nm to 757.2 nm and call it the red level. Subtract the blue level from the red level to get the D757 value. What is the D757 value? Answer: -1.4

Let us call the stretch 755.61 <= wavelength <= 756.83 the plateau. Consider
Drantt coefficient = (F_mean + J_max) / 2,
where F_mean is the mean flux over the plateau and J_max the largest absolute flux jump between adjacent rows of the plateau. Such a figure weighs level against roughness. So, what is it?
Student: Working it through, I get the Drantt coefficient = 11.2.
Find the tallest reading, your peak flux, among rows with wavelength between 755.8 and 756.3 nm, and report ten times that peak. 228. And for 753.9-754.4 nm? 232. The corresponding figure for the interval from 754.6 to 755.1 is 221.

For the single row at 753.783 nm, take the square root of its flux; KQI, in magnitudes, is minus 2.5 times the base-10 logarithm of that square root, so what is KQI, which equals -1.70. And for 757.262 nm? -1.63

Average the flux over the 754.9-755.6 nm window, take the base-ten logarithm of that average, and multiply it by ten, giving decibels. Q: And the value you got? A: 13.5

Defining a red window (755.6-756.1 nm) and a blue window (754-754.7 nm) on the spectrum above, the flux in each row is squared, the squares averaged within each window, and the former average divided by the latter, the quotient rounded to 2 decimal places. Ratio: 1.01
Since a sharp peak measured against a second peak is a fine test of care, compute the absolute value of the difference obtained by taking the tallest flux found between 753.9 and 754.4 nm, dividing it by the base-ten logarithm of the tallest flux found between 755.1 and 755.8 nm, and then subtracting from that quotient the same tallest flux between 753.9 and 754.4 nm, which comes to 6.11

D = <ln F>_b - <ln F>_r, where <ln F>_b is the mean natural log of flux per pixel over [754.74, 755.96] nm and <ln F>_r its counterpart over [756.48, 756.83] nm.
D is 0.05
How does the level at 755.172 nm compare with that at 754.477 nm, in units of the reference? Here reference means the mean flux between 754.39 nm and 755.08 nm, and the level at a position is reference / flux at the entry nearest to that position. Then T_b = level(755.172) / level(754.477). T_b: 1.02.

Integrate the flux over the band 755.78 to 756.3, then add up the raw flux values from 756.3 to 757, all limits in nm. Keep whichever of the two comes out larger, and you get 85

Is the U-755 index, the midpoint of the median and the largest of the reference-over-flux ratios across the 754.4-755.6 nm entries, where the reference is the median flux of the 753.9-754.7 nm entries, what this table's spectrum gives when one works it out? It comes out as 1.03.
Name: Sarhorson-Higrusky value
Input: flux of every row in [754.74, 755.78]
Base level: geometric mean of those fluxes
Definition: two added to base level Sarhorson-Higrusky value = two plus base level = 24.2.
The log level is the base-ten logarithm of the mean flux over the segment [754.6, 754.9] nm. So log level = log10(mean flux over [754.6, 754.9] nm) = 1.343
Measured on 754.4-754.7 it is 1.347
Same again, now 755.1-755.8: 1.350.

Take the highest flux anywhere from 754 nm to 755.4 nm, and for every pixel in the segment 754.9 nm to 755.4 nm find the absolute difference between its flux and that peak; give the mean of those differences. 1.0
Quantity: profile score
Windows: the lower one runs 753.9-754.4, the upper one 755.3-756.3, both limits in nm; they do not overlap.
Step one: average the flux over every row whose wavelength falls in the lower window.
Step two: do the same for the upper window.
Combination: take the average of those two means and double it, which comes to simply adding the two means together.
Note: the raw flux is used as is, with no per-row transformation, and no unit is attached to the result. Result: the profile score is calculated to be 45.4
